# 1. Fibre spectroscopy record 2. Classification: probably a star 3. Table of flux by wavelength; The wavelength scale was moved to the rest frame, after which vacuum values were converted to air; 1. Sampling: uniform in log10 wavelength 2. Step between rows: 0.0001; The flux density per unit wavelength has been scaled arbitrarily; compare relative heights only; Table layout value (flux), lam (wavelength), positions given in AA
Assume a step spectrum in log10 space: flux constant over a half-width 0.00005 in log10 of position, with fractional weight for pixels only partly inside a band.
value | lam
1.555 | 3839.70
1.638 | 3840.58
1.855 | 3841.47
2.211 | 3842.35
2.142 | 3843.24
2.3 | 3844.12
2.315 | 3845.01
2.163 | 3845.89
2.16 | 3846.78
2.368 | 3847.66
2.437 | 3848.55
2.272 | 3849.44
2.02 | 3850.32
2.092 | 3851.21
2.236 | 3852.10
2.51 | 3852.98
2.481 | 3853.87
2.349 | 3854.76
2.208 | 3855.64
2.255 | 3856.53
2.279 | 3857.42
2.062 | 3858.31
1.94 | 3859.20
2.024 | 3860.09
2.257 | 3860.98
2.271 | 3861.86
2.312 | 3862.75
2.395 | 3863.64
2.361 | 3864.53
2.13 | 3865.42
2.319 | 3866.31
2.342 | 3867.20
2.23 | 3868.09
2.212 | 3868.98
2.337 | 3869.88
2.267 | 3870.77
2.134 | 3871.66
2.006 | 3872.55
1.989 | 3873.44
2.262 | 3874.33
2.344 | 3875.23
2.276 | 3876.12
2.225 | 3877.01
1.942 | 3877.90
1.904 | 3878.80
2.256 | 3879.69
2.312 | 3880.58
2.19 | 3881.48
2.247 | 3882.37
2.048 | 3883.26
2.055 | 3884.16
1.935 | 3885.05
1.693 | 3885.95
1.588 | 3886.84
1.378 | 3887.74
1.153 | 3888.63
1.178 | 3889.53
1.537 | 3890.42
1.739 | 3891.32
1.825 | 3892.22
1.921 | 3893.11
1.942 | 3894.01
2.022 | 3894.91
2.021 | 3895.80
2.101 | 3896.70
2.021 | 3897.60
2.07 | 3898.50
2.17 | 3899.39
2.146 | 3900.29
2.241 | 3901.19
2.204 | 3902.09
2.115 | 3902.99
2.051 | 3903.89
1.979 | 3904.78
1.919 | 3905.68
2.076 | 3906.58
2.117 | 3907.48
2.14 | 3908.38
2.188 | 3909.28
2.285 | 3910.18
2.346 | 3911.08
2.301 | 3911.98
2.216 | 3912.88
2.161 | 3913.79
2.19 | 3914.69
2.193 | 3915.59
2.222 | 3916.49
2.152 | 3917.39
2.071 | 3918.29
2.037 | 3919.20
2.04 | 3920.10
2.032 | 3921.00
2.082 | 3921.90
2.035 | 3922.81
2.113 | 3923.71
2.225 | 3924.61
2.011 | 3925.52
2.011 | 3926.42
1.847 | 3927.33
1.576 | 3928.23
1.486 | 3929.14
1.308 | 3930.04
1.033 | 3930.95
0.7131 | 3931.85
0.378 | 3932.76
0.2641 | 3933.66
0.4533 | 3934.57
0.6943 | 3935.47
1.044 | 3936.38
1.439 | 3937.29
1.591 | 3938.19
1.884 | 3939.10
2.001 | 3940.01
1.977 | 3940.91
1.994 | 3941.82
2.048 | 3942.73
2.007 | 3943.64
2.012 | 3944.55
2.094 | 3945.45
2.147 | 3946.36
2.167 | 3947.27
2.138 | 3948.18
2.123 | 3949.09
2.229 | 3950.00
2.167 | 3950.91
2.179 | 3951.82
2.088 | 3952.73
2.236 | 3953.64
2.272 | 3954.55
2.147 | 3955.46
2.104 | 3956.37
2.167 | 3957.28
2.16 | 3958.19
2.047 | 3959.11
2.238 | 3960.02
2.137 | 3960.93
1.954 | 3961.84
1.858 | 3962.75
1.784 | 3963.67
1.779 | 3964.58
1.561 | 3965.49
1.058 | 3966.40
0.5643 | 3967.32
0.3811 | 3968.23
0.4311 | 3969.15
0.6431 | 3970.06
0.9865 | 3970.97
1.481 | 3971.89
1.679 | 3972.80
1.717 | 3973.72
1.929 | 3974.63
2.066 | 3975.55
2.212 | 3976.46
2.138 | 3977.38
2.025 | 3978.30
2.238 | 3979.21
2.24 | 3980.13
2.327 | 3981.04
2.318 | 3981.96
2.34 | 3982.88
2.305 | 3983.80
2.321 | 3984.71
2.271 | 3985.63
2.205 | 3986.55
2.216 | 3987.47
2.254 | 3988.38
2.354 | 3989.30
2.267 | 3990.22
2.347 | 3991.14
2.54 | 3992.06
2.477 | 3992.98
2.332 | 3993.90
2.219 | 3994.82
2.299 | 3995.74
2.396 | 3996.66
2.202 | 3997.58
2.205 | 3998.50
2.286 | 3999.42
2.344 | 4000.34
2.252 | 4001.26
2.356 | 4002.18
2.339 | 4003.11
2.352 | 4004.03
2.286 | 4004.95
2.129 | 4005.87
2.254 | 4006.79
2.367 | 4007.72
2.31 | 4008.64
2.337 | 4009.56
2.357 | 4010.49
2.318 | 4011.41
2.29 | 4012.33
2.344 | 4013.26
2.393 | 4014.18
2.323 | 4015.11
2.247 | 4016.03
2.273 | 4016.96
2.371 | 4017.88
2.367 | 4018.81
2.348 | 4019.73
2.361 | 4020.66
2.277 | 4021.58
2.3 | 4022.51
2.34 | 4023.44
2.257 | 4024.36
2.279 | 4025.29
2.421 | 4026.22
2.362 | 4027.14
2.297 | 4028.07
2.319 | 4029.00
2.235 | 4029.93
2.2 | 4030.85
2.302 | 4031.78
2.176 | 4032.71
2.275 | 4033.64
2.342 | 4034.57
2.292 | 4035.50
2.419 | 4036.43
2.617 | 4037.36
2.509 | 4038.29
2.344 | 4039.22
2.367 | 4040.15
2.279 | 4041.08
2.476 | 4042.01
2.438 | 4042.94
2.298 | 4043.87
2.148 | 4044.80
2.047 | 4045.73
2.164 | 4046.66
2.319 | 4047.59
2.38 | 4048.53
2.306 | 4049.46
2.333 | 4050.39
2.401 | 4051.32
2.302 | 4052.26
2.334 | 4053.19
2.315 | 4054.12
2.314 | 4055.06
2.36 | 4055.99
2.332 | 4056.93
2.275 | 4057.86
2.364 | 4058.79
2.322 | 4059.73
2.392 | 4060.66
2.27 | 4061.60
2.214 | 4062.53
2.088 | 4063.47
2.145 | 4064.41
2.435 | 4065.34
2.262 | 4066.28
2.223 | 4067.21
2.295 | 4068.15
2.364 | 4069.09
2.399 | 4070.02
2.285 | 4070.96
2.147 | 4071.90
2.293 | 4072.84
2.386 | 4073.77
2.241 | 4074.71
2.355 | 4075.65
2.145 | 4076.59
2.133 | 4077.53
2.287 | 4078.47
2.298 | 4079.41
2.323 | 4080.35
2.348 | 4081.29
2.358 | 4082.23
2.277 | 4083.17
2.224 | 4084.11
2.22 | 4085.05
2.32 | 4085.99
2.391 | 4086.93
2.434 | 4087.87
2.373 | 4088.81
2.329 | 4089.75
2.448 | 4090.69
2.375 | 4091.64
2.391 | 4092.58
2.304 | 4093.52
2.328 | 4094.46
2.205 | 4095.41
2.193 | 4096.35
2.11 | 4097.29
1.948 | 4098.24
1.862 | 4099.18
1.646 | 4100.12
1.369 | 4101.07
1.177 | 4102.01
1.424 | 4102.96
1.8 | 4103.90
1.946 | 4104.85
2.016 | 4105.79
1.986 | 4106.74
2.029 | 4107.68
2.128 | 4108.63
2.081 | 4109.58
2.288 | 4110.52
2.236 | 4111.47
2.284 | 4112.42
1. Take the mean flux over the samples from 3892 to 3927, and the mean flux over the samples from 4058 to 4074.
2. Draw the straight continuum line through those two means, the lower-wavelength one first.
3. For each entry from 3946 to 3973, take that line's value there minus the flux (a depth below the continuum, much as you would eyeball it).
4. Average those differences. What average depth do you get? 0.4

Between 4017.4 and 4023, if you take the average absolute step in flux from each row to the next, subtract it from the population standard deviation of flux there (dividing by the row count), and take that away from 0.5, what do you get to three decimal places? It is 0.493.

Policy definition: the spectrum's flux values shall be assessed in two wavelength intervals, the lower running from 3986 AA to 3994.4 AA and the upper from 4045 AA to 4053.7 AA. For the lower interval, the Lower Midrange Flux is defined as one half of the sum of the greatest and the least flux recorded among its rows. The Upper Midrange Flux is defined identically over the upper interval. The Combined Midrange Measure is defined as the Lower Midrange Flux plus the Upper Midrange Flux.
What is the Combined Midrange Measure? 4.6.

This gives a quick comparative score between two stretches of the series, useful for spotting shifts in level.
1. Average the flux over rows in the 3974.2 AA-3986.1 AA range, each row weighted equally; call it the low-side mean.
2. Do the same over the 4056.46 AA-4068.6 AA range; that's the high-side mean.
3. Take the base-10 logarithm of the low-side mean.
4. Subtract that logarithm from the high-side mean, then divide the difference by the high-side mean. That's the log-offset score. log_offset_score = 0.849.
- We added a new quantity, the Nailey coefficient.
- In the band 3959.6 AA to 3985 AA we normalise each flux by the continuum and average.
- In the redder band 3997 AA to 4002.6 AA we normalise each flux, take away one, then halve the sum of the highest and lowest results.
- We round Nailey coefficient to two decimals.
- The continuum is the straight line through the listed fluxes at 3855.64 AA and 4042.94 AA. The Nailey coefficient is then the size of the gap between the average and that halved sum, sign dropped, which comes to 0.78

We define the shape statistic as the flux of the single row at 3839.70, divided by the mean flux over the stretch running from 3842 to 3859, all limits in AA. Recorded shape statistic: 0.69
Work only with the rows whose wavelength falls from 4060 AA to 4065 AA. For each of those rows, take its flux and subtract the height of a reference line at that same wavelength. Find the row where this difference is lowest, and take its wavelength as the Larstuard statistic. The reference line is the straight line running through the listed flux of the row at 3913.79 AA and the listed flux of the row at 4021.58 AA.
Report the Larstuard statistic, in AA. 4063.47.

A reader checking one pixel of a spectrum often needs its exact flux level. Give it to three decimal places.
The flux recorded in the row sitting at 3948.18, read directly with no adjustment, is 2.138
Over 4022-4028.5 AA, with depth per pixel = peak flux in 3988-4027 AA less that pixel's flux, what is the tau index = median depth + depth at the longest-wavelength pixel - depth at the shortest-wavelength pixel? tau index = 0.24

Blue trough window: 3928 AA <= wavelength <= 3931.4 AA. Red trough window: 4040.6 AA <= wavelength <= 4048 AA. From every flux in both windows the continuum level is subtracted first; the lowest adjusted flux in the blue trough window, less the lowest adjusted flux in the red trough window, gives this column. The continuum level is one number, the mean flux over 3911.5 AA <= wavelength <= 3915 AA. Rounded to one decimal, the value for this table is -1.0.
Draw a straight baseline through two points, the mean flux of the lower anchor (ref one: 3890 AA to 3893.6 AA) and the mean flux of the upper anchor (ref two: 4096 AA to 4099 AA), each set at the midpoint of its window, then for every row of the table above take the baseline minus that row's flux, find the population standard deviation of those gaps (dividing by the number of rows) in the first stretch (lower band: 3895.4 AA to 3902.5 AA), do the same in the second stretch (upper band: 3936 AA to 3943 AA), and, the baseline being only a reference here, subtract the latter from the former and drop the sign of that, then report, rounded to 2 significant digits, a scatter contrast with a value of 0.26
